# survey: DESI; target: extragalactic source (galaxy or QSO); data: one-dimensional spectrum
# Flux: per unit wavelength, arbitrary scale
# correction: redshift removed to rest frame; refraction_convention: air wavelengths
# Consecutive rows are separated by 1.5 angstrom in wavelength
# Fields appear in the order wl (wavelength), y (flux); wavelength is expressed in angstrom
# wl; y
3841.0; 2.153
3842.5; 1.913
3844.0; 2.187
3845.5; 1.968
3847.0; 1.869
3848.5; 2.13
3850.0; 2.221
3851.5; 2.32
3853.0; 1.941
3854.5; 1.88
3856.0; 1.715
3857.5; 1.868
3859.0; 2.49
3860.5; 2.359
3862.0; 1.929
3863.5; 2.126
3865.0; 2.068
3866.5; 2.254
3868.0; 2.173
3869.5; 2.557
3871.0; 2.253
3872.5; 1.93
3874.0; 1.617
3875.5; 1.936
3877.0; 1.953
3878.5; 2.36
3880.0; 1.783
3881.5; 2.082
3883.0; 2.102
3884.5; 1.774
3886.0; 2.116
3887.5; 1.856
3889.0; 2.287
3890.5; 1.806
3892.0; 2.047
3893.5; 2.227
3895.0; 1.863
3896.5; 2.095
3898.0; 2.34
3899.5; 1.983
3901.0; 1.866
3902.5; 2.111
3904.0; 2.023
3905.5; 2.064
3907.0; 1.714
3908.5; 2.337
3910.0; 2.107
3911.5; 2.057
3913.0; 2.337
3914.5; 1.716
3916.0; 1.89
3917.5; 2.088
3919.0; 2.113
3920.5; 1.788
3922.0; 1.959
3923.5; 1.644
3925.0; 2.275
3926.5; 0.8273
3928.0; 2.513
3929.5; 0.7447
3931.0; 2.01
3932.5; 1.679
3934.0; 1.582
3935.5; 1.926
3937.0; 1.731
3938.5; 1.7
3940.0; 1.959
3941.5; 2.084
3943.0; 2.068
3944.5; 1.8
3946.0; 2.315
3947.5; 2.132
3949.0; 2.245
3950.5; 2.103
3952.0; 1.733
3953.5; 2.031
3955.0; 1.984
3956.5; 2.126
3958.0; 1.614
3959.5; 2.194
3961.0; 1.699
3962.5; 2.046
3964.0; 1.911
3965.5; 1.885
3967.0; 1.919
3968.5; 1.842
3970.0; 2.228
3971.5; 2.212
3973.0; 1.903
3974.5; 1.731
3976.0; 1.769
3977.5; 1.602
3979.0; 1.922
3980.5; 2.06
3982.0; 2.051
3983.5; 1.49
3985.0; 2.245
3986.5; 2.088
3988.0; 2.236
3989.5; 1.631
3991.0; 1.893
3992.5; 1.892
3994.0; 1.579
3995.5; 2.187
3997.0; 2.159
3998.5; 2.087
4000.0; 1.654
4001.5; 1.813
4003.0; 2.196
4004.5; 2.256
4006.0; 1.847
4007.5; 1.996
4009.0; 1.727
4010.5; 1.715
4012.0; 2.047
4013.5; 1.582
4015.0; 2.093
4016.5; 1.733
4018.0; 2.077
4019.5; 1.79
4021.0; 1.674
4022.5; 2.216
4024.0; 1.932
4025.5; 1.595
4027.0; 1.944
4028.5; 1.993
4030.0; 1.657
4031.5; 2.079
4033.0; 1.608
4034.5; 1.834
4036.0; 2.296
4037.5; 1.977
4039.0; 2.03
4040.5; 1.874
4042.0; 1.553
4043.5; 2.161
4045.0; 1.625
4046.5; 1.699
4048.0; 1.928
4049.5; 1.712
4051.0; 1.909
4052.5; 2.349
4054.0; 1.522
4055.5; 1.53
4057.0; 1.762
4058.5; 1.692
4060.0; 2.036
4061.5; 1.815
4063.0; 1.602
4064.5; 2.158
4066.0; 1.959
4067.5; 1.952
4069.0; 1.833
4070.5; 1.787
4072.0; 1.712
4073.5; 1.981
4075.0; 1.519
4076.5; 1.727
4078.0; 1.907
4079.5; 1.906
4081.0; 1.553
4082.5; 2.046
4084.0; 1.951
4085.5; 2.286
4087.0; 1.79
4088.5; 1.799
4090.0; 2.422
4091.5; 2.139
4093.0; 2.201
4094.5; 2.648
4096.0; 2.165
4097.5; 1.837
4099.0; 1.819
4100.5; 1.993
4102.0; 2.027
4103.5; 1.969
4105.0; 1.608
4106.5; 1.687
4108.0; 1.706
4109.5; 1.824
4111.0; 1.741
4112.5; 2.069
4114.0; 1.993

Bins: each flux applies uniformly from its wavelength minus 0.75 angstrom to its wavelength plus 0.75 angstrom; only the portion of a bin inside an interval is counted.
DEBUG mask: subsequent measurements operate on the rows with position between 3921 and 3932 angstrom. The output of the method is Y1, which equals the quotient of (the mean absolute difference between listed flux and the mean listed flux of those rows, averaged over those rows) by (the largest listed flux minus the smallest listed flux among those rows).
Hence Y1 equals 0.309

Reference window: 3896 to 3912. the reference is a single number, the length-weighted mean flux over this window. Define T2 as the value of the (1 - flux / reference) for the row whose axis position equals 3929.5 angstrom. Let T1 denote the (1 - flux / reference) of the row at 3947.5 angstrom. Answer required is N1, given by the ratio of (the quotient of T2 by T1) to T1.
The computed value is 571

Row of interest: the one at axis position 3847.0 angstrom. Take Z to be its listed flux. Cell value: 1.869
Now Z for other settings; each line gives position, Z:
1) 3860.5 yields 2.359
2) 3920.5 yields 1.788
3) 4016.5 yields 1.733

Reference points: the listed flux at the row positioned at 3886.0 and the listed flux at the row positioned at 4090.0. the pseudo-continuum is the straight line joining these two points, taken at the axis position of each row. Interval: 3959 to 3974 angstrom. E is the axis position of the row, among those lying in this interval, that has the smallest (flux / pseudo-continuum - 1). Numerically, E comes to 3961.0 angstrom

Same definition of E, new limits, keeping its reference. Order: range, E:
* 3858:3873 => 3872.5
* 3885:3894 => 3890.5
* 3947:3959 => 3958.0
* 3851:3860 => 3856.0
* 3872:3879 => 3874.0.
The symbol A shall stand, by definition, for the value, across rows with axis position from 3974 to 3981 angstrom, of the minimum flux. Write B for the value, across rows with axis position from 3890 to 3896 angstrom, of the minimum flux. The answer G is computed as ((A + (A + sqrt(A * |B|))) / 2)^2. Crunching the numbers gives 6.0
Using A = 1.602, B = 1.806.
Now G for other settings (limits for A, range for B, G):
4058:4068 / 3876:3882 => 6.0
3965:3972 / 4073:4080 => 7.2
